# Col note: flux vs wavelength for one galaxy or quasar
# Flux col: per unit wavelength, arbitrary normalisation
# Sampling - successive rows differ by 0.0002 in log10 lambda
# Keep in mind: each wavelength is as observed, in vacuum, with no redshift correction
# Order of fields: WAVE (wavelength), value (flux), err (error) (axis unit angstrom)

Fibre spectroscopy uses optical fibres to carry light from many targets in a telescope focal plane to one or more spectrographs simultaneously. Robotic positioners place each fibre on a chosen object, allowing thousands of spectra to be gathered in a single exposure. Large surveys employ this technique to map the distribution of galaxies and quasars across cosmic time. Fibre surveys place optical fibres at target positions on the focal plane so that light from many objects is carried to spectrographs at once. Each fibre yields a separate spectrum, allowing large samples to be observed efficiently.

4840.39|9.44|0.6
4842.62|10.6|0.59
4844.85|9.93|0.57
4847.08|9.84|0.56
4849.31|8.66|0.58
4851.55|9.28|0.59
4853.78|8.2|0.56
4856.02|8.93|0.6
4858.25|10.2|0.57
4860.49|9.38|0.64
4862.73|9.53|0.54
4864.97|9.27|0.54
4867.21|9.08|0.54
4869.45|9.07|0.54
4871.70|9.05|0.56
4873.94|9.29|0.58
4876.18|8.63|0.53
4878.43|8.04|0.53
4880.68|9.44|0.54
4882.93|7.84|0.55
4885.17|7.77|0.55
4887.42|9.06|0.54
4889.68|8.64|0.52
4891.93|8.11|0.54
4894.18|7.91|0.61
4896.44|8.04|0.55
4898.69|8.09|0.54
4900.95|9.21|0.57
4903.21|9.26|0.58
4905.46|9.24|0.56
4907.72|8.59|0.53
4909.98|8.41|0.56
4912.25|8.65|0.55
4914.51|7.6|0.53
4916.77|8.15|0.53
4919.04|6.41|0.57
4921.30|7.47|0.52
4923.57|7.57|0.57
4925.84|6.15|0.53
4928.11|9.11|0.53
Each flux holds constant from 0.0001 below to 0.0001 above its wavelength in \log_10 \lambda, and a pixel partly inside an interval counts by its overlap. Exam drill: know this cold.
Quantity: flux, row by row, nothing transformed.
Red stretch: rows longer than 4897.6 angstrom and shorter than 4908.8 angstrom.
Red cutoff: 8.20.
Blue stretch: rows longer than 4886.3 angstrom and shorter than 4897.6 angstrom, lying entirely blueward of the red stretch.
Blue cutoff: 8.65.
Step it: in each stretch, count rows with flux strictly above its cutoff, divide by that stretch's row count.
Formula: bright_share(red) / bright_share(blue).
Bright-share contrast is 4.0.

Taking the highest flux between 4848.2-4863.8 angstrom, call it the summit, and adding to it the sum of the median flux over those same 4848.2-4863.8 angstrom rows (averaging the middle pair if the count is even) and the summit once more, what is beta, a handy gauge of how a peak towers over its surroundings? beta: 29.7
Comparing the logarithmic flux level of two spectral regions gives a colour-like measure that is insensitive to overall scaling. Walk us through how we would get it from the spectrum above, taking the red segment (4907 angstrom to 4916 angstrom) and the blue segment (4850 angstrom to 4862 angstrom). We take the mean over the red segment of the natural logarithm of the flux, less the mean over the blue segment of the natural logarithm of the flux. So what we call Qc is -0.10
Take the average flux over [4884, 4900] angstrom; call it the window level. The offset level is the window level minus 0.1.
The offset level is 8.1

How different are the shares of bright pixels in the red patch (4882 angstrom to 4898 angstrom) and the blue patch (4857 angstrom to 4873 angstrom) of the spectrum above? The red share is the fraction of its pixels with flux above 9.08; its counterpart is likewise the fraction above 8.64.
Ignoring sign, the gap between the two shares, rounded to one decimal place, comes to 1.0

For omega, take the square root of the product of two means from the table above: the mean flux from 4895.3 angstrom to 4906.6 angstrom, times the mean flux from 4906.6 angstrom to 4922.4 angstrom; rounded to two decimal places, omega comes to 8.32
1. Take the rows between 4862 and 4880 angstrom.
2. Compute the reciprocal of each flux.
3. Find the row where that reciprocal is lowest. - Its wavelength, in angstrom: 4862.73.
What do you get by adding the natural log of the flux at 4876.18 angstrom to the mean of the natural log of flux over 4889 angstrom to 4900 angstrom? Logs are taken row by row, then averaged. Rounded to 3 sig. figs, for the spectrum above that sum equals 4.25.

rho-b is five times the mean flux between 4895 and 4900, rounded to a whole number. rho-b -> 40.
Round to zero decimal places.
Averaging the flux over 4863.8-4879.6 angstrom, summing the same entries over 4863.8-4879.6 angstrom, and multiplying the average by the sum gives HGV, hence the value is 557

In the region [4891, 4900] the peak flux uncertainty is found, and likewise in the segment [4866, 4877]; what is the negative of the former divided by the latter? -1.05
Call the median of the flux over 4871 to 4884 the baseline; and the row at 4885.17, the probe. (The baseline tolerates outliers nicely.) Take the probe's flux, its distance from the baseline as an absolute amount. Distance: 1.07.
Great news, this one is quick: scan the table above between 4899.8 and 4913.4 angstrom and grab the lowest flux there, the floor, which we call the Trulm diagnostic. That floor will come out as 8.41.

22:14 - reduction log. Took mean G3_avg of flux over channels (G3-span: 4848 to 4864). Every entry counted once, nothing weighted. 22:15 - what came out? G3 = 9.2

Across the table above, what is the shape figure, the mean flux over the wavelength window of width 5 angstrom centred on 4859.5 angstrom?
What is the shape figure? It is 9.8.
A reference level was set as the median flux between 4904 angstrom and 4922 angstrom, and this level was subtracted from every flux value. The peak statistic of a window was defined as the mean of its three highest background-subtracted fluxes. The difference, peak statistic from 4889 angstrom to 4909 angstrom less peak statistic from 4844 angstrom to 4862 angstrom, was -0.8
